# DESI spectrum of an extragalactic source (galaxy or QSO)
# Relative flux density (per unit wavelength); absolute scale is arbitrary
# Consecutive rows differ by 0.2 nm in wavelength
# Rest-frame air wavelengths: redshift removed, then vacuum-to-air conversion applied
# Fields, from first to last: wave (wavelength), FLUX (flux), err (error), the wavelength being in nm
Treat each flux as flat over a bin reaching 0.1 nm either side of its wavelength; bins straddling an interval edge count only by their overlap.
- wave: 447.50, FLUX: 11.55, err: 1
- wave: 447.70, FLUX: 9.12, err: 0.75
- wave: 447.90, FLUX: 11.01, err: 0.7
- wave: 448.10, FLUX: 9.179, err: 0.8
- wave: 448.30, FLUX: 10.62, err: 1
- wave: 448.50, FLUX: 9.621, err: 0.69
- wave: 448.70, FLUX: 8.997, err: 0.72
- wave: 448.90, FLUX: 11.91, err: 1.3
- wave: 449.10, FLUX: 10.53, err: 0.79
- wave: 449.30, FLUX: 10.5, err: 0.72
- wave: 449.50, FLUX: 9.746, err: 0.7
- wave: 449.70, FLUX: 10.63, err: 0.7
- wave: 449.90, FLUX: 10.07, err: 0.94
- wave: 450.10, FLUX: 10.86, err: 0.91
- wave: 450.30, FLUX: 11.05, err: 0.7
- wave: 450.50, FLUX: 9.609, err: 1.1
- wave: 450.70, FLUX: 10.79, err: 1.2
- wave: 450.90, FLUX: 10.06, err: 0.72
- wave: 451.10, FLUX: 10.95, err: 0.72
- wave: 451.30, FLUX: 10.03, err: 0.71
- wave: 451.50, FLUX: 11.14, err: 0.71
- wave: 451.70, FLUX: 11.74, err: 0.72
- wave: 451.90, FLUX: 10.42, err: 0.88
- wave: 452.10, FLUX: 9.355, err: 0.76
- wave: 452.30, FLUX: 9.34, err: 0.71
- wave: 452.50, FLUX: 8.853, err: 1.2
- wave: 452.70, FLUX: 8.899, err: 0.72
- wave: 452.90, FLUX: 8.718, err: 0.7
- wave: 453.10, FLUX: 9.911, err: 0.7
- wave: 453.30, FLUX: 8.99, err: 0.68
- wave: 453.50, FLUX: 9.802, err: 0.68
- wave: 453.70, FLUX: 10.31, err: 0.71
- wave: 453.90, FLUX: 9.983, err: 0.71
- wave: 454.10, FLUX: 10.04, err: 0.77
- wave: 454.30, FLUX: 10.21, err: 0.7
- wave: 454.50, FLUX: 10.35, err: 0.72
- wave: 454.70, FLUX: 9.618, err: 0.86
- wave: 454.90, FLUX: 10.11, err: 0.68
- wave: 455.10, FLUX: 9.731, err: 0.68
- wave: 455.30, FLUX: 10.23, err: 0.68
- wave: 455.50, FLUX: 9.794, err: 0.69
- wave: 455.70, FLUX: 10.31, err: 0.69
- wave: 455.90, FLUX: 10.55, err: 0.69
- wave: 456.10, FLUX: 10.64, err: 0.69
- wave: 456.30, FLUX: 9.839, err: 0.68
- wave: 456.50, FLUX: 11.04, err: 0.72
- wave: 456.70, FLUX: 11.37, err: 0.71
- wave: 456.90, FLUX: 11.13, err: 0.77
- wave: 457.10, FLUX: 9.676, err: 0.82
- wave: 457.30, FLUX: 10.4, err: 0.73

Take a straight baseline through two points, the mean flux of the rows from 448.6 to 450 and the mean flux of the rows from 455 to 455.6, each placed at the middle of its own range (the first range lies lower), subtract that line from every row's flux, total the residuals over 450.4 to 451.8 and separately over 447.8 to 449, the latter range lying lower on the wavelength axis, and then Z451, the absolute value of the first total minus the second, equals 3.9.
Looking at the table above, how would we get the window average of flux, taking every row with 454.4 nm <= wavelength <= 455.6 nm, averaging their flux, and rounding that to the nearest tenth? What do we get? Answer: 10.0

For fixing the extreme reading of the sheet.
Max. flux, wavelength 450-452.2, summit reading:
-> 11.74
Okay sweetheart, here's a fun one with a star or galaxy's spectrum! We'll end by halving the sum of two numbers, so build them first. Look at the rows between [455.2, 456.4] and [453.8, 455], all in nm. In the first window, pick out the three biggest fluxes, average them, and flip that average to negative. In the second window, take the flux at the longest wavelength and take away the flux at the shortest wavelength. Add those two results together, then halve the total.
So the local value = -5.2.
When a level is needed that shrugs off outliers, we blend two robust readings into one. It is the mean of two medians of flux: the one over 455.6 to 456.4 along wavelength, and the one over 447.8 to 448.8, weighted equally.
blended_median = 10.0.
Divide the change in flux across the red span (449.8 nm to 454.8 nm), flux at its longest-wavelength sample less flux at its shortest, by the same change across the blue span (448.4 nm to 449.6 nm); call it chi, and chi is -3.6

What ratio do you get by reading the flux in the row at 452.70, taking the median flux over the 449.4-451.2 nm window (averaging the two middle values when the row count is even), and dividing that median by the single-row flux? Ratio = 1.19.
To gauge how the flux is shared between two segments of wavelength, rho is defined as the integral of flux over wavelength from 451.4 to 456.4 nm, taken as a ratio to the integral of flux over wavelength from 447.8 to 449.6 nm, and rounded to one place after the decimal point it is 2.7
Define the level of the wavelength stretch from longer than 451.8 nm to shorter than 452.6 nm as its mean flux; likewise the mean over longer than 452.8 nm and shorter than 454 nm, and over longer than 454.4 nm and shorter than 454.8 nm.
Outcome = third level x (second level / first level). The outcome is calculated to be 10.1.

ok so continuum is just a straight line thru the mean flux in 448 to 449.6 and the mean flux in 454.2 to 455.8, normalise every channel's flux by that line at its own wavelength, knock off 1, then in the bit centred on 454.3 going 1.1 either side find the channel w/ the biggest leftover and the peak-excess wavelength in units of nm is 454.50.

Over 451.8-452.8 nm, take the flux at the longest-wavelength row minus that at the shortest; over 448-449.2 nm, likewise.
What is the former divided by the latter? -1.1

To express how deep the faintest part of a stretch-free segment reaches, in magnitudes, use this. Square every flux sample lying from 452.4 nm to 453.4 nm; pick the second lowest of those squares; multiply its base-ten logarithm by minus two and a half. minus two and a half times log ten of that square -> -4.74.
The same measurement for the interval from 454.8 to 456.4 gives -4.95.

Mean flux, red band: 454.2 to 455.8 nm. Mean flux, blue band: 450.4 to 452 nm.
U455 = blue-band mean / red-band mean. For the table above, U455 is 1.05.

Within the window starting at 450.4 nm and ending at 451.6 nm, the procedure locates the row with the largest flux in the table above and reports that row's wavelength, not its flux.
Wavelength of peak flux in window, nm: 451.50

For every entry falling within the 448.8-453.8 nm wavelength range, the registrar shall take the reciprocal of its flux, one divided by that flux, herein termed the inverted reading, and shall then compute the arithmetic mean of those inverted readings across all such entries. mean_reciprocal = 0.099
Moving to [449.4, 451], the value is 0.097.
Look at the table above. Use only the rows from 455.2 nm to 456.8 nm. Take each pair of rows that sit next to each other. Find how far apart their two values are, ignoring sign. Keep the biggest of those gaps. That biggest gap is 1.2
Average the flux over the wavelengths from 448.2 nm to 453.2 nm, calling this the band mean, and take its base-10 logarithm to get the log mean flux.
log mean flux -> 1.01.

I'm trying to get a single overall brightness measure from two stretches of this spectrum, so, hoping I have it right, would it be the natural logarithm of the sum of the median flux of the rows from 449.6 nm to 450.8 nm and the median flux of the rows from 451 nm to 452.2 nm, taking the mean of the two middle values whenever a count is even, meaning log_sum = 3.063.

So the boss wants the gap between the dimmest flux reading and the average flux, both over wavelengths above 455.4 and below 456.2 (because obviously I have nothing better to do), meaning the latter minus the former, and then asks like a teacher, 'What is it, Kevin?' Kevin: 0.53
